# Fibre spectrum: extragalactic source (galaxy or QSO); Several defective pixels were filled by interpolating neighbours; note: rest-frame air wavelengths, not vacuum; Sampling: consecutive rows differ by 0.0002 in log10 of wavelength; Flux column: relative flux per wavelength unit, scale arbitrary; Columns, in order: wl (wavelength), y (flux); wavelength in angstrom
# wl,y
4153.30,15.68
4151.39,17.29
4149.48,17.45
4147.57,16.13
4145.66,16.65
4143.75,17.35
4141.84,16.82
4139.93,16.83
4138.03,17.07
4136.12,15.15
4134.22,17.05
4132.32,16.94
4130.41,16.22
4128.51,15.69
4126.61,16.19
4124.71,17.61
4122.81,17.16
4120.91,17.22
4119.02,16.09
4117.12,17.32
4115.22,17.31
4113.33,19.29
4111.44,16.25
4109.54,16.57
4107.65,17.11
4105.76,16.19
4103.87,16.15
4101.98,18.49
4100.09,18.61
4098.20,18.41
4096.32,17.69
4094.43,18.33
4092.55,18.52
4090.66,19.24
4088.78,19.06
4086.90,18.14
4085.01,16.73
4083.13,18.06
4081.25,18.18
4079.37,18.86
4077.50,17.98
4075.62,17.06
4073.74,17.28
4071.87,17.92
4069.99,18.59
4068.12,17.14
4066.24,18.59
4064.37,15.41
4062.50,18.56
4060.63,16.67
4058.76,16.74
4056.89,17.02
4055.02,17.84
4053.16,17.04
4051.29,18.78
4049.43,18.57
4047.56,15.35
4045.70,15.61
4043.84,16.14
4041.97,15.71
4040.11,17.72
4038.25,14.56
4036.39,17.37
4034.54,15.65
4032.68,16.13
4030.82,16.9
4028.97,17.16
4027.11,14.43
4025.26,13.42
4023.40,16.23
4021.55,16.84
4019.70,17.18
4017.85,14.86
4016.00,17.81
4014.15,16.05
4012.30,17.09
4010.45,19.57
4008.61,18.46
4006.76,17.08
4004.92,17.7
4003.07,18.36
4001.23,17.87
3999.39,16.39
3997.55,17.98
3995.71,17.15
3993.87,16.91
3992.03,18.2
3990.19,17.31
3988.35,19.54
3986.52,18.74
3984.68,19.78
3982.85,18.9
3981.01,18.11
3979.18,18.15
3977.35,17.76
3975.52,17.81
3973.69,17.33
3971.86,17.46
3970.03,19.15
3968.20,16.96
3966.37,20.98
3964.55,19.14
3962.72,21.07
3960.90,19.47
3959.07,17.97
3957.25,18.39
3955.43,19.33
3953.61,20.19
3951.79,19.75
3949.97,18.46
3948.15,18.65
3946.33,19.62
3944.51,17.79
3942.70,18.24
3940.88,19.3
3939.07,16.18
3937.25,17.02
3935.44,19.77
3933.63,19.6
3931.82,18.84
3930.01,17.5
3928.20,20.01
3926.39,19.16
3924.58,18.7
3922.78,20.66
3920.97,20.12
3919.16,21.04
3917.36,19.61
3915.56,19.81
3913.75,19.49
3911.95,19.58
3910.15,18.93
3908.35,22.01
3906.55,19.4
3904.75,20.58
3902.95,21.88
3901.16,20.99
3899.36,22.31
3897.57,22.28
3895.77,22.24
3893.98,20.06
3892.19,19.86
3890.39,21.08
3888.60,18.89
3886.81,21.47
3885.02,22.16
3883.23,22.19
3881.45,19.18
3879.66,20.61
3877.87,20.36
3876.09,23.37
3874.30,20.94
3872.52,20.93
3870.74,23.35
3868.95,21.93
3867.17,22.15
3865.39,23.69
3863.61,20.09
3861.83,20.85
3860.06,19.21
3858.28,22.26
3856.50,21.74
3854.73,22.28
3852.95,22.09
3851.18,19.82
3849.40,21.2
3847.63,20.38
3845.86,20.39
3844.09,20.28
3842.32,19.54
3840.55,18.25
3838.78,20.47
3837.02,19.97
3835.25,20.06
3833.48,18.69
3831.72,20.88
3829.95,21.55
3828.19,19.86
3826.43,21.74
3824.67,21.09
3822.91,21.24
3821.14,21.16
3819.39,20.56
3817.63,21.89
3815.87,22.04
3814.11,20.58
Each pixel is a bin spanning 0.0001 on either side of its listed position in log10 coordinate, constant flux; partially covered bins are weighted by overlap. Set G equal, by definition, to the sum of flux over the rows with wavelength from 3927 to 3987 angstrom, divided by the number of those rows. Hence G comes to 18.7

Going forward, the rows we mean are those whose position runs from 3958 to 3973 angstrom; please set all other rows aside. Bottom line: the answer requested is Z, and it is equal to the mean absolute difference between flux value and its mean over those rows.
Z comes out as 1.17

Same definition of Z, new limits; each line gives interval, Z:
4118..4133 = 0.59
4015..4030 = 1.32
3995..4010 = 0.56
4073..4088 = 0.57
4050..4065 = 0.85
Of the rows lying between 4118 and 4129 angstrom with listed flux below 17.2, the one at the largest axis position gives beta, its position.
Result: 4128.51 angstrom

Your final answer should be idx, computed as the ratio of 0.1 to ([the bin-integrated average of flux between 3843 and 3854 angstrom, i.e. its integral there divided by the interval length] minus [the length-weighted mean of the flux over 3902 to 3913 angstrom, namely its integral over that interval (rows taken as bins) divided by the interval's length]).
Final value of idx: 0.345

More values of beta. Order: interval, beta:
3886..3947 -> 3939.07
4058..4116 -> 4111.44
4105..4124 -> 4122.81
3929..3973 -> 3968.20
